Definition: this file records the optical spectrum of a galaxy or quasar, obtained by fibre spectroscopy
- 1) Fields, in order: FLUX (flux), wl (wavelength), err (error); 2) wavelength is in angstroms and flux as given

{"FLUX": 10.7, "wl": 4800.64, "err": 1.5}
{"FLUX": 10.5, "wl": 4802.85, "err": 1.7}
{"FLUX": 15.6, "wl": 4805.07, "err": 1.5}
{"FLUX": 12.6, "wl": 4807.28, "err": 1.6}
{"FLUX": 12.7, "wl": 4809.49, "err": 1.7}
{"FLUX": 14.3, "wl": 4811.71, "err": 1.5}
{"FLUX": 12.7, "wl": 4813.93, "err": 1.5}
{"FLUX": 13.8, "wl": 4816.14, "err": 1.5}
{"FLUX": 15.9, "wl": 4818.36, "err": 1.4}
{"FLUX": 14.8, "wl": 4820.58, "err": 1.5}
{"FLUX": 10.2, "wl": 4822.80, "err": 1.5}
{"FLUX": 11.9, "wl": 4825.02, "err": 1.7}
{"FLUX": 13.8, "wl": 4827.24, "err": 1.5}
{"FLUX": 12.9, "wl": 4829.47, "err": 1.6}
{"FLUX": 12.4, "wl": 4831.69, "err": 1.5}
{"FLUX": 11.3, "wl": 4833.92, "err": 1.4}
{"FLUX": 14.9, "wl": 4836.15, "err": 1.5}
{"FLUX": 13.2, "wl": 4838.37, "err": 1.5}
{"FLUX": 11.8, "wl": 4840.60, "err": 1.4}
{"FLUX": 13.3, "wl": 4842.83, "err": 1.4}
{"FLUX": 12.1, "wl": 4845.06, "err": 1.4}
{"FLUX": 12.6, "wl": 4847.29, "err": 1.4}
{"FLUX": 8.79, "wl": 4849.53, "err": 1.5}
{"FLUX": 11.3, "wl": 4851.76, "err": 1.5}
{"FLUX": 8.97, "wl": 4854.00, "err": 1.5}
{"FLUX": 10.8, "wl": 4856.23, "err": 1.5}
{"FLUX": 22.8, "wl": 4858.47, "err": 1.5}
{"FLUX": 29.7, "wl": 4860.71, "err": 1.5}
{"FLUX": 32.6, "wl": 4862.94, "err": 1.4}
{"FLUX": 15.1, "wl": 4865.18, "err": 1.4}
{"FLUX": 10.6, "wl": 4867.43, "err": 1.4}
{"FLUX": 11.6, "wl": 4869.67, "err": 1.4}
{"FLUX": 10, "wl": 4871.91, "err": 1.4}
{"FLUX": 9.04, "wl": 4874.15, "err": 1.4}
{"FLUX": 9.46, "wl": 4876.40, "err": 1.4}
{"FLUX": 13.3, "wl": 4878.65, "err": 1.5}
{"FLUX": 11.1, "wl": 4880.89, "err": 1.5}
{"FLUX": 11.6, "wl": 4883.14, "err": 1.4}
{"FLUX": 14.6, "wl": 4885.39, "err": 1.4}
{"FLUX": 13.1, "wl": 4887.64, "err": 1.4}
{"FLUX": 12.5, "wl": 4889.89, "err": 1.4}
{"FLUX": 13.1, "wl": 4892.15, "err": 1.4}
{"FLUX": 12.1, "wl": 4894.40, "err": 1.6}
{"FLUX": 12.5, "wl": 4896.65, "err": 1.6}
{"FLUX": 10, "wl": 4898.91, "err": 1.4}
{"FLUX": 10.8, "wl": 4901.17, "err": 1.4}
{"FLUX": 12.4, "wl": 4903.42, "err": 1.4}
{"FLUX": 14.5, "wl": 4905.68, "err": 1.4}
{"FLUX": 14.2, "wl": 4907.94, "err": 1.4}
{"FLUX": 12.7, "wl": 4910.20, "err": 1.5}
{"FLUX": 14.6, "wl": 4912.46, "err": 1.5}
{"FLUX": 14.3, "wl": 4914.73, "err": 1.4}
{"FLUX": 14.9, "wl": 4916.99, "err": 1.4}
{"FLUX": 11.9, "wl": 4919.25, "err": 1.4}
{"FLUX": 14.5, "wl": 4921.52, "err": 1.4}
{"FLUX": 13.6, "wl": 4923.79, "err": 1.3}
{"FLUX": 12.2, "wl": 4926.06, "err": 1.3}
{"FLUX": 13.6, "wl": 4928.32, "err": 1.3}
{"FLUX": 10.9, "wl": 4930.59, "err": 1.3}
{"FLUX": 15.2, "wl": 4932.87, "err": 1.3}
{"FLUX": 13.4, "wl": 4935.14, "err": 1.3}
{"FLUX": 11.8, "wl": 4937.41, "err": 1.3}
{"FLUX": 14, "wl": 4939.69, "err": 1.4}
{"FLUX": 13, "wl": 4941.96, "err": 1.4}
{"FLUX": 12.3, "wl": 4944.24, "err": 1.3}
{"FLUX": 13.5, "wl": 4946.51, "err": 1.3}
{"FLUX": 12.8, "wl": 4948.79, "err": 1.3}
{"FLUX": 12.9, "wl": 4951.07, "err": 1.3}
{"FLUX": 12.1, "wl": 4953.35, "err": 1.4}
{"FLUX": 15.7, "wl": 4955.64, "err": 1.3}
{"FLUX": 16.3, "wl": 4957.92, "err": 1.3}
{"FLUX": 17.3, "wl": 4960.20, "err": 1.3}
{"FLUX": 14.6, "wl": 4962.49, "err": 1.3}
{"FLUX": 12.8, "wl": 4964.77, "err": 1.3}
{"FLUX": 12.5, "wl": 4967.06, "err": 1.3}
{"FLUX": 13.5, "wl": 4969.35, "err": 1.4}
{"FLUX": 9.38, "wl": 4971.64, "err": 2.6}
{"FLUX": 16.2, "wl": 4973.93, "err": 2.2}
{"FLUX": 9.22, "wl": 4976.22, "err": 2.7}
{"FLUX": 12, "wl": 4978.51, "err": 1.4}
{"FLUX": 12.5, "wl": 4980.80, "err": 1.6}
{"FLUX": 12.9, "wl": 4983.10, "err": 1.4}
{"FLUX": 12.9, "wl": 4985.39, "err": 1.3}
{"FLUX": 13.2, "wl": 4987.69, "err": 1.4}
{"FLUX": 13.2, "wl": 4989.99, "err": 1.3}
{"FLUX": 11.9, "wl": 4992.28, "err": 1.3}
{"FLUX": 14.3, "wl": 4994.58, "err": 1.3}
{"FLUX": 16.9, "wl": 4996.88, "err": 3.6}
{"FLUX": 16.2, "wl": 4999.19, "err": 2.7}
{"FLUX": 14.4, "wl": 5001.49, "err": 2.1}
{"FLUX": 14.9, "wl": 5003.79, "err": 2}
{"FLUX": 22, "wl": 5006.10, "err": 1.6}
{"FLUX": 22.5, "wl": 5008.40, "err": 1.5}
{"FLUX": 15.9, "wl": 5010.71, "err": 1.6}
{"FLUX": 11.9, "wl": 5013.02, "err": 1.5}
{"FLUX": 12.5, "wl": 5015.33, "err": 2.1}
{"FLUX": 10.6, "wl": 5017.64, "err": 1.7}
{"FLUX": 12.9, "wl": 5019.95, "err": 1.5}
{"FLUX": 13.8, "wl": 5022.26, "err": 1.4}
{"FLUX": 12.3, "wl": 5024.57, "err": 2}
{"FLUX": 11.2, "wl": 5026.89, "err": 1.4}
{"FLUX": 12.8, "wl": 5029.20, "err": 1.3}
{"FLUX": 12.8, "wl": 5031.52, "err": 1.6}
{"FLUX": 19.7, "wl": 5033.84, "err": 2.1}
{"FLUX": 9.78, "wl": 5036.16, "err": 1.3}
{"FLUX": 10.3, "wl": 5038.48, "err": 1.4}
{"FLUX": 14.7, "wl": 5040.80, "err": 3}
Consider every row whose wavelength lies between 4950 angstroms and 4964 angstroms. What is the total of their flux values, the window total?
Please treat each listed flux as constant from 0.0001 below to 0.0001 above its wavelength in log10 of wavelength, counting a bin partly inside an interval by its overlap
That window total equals 89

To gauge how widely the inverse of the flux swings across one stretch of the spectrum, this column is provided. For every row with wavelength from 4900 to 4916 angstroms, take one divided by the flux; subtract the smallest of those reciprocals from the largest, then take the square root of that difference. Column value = 0.155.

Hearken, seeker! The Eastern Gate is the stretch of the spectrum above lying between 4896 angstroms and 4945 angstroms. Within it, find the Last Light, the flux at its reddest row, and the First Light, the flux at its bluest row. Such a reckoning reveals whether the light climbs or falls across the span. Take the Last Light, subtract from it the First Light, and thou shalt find 0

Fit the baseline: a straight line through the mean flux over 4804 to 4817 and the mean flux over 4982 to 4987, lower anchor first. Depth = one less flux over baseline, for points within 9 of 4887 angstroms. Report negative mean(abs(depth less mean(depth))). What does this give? -0.06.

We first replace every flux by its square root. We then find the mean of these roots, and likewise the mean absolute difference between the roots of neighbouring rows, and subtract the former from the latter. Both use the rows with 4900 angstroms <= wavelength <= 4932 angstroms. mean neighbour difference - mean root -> -3.42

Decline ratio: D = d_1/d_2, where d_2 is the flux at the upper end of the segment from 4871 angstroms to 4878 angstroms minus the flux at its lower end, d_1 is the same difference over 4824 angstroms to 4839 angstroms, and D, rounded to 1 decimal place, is -2.4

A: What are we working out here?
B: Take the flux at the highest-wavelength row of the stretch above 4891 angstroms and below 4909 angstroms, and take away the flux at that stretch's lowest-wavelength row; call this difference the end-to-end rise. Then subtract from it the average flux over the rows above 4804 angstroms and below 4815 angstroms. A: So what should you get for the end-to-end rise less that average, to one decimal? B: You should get -12.5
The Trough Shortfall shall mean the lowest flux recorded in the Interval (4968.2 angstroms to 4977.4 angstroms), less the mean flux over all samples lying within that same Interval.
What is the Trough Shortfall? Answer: -2.9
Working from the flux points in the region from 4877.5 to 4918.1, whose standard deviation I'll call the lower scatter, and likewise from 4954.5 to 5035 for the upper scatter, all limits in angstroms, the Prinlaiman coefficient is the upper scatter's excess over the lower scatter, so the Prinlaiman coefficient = 1.6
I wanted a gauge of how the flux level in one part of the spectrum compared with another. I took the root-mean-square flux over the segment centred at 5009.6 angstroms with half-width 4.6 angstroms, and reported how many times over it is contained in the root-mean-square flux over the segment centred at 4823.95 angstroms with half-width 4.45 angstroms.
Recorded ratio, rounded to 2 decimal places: 0.69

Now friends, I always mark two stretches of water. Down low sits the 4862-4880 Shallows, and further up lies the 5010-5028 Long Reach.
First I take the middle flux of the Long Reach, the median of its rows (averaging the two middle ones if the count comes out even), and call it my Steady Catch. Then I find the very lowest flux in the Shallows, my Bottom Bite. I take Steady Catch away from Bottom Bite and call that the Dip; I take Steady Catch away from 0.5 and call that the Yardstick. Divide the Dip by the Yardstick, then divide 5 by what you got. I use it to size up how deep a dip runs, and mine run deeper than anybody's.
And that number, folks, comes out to 17.7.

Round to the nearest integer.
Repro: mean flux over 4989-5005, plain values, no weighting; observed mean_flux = 15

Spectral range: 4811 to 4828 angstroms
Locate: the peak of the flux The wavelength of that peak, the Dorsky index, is 4818.36 angstroms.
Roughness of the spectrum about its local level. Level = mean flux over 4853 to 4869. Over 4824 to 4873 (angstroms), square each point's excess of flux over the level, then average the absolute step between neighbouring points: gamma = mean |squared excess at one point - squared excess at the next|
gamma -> 40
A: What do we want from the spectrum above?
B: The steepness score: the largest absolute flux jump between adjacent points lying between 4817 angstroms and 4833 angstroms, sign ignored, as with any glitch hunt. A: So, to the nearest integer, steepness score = 5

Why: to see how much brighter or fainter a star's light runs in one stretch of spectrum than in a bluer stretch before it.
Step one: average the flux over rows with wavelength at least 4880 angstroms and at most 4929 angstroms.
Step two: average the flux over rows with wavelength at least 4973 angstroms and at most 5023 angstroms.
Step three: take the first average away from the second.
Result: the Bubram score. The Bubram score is 1.27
